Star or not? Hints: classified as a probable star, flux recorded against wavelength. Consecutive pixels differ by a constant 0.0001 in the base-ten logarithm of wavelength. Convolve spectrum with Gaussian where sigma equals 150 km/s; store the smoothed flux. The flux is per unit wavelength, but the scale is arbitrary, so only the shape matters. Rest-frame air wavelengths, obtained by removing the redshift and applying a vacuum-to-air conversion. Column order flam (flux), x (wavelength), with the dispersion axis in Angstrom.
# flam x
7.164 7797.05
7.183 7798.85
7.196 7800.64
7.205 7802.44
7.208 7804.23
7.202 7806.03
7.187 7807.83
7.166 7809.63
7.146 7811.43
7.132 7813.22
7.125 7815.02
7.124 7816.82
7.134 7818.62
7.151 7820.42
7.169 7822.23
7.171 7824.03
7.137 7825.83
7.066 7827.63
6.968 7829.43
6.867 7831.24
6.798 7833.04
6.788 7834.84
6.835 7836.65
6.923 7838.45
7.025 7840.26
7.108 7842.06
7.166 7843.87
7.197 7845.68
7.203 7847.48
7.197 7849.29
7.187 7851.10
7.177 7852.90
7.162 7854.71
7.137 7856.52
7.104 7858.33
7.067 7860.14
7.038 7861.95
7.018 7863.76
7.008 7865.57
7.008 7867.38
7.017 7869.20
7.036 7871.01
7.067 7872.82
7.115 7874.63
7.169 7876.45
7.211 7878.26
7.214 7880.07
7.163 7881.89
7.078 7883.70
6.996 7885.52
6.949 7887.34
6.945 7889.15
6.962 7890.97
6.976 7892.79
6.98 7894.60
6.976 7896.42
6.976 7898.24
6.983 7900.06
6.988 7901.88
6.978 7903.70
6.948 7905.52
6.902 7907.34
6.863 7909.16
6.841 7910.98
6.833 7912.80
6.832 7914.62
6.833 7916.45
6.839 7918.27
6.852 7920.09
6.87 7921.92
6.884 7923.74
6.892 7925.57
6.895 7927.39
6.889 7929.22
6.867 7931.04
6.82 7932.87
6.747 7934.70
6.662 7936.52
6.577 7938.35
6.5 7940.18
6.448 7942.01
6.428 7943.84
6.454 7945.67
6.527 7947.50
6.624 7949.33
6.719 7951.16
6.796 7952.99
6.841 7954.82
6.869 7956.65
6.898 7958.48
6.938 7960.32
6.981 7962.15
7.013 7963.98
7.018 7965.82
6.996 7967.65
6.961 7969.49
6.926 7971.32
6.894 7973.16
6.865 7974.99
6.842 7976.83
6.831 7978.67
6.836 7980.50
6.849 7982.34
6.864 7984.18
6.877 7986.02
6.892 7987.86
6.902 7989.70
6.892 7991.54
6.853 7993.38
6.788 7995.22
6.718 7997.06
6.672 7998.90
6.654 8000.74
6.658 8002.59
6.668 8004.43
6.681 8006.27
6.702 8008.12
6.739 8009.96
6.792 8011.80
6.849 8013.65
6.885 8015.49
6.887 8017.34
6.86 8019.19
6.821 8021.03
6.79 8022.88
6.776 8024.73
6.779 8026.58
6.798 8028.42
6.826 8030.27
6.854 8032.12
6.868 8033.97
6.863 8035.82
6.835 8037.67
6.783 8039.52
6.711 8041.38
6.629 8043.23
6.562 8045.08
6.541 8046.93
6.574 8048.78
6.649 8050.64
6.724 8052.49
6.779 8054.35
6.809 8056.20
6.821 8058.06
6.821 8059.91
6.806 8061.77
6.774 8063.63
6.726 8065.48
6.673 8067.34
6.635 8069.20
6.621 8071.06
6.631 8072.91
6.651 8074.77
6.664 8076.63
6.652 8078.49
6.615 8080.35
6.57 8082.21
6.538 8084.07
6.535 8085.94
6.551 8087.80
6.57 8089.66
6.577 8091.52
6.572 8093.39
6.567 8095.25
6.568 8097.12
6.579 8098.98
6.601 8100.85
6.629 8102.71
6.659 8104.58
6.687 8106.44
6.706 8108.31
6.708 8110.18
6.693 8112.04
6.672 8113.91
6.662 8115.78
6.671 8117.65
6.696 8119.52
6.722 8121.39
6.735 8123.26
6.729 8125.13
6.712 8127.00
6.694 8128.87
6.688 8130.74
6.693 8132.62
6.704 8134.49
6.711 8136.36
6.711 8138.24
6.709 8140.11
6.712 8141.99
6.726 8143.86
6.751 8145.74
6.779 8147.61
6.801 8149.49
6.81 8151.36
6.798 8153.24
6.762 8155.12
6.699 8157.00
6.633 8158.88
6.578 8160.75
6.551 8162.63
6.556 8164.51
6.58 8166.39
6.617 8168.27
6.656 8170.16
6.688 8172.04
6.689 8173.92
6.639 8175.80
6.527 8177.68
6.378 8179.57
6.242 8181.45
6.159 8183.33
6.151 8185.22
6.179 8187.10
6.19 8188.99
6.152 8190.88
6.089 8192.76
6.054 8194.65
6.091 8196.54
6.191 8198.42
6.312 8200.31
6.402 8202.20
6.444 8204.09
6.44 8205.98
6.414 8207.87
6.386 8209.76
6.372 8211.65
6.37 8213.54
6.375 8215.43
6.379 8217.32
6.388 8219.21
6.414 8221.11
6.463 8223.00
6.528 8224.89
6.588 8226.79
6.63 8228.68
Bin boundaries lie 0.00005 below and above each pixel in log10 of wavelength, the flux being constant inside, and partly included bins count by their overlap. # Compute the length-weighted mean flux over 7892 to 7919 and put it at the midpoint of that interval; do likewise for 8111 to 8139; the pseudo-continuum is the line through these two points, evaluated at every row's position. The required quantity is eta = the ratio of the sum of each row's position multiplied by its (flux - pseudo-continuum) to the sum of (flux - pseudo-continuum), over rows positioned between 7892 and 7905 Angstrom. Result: 7898.6 Angstrom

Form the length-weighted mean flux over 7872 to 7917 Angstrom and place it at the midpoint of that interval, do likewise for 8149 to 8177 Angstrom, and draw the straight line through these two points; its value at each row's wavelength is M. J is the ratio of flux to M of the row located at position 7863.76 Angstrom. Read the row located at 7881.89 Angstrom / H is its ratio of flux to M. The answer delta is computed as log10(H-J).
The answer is -1.62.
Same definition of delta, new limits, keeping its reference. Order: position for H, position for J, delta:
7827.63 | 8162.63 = -1.77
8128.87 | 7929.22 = -2.19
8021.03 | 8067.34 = -1.87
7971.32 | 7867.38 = -2.21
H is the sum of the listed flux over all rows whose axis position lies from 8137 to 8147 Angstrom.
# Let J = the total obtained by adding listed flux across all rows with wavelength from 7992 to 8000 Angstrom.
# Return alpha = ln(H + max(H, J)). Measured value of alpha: 4.2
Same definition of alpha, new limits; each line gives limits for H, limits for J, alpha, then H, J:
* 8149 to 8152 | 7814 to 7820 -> 3.6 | 14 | 21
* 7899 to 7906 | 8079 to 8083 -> 4.0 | 28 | 13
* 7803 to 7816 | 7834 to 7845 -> 4.6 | 50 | 42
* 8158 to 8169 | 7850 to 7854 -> 4.4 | 40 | 14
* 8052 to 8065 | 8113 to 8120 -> 4.6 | 48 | 27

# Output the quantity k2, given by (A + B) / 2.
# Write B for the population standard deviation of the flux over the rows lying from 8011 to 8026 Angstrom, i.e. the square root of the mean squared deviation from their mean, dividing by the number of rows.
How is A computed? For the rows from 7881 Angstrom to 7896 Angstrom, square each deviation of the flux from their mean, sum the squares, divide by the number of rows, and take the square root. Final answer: 0.056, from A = 0.071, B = 0.04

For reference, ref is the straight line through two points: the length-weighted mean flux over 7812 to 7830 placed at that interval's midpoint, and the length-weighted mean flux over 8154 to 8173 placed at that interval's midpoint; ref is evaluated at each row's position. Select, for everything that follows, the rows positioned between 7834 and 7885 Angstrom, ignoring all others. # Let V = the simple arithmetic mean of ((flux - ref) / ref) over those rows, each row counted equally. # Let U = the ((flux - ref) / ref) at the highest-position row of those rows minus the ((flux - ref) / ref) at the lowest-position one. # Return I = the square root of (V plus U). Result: 0.231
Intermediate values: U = 0.05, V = 0.002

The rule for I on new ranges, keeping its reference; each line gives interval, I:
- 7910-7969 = 0.099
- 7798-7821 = 0.059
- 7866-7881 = 0.200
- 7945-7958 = 0.162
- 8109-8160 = 0.076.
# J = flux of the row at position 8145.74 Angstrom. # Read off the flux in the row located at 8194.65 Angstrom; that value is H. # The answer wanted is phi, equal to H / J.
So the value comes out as 0.90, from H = 6.054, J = 6.751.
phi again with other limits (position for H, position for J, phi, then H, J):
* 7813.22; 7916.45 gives 1.04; 7.132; 6.833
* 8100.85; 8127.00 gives 0.98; 6.601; 6.712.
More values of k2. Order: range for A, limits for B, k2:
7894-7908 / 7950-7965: 0.059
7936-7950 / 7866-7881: 0.080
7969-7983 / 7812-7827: 0.031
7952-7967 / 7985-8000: 0.080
